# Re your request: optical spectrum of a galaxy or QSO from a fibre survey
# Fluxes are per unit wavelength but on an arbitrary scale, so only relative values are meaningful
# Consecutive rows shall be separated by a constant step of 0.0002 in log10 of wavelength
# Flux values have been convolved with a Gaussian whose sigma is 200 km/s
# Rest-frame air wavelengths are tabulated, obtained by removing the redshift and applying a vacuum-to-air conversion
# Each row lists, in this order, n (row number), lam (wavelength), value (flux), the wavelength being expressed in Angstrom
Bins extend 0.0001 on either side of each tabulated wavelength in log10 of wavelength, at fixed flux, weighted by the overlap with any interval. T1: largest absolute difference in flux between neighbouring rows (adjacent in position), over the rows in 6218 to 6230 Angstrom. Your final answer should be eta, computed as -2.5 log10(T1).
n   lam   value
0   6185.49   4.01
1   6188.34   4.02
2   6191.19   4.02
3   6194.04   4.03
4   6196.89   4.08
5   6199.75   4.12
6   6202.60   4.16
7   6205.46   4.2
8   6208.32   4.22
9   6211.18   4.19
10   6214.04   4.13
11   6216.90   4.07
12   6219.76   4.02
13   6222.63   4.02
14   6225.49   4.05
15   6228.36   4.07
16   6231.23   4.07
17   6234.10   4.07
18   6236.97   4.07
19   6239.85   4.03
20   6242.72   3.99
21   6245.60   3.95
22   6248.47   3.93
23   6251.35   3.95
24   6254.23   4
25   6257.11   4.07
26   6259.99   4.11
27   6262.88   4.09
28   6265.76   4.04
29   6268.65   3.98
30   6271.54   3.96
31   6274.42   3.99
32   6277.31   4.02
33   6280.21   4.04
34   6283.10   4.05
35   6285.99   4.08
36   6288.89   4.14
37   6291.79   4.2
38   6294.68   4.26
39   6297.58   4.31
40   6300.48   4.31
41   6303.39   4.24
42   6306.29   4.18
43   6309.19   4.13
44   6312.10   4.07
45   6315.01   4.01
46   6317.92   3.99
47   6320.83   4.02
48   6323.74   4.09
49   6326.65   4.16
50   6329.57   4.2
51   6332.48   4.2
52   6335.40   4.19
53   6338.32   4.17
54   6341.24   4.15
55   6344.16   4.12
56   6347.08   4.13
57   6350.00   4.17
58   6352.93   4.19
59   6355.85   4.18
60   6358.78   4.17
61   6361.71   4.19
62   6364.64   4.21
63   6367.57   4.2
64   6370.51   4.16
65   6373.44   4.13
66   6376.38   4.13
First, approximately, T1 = 0.030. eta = 3.8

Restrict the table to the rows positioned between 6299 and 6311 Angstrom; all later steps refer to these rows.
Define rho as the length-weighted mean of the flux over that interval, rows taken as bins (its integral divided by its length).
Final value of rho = 4.21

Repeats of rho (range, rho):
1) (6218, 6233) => 4.05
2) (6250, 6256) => 3.98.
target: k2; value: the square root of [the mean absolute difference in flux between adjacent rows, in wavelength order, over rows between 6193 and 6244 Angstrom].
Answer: 0.175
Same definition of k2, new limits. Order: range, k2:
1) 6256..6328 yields 0.207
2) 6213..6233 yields 0.163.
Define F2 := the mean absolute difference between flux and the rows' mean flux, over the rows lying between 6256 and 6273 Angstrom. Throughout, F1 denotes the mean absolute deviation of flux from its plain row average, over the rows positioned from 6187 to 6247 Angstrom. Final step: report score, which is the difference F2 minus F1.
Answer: -0.006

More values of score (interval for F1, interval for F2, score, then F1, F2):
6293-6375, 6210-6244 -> -0.020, 0.056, 0.036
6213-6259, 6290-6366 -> 0.014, 0.044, 0.059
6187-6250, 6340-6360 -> -0.035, 0.057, 0.022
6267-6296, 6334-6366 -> -0.058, 0.078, 0.020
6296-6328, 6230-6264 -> -0.040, 0.093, 0.053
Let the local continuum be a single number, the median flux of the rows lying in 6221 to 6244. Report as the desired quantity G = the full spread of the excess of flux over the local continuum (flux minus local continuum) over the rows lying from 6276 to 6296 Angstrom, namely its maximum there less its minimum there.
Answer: 0.24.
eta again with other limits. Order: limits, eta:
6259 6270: 3.1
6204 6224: 3.1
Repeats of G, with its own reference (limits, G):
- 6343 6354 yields 0.07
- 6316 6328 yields 0.17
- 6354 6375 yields 0.08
